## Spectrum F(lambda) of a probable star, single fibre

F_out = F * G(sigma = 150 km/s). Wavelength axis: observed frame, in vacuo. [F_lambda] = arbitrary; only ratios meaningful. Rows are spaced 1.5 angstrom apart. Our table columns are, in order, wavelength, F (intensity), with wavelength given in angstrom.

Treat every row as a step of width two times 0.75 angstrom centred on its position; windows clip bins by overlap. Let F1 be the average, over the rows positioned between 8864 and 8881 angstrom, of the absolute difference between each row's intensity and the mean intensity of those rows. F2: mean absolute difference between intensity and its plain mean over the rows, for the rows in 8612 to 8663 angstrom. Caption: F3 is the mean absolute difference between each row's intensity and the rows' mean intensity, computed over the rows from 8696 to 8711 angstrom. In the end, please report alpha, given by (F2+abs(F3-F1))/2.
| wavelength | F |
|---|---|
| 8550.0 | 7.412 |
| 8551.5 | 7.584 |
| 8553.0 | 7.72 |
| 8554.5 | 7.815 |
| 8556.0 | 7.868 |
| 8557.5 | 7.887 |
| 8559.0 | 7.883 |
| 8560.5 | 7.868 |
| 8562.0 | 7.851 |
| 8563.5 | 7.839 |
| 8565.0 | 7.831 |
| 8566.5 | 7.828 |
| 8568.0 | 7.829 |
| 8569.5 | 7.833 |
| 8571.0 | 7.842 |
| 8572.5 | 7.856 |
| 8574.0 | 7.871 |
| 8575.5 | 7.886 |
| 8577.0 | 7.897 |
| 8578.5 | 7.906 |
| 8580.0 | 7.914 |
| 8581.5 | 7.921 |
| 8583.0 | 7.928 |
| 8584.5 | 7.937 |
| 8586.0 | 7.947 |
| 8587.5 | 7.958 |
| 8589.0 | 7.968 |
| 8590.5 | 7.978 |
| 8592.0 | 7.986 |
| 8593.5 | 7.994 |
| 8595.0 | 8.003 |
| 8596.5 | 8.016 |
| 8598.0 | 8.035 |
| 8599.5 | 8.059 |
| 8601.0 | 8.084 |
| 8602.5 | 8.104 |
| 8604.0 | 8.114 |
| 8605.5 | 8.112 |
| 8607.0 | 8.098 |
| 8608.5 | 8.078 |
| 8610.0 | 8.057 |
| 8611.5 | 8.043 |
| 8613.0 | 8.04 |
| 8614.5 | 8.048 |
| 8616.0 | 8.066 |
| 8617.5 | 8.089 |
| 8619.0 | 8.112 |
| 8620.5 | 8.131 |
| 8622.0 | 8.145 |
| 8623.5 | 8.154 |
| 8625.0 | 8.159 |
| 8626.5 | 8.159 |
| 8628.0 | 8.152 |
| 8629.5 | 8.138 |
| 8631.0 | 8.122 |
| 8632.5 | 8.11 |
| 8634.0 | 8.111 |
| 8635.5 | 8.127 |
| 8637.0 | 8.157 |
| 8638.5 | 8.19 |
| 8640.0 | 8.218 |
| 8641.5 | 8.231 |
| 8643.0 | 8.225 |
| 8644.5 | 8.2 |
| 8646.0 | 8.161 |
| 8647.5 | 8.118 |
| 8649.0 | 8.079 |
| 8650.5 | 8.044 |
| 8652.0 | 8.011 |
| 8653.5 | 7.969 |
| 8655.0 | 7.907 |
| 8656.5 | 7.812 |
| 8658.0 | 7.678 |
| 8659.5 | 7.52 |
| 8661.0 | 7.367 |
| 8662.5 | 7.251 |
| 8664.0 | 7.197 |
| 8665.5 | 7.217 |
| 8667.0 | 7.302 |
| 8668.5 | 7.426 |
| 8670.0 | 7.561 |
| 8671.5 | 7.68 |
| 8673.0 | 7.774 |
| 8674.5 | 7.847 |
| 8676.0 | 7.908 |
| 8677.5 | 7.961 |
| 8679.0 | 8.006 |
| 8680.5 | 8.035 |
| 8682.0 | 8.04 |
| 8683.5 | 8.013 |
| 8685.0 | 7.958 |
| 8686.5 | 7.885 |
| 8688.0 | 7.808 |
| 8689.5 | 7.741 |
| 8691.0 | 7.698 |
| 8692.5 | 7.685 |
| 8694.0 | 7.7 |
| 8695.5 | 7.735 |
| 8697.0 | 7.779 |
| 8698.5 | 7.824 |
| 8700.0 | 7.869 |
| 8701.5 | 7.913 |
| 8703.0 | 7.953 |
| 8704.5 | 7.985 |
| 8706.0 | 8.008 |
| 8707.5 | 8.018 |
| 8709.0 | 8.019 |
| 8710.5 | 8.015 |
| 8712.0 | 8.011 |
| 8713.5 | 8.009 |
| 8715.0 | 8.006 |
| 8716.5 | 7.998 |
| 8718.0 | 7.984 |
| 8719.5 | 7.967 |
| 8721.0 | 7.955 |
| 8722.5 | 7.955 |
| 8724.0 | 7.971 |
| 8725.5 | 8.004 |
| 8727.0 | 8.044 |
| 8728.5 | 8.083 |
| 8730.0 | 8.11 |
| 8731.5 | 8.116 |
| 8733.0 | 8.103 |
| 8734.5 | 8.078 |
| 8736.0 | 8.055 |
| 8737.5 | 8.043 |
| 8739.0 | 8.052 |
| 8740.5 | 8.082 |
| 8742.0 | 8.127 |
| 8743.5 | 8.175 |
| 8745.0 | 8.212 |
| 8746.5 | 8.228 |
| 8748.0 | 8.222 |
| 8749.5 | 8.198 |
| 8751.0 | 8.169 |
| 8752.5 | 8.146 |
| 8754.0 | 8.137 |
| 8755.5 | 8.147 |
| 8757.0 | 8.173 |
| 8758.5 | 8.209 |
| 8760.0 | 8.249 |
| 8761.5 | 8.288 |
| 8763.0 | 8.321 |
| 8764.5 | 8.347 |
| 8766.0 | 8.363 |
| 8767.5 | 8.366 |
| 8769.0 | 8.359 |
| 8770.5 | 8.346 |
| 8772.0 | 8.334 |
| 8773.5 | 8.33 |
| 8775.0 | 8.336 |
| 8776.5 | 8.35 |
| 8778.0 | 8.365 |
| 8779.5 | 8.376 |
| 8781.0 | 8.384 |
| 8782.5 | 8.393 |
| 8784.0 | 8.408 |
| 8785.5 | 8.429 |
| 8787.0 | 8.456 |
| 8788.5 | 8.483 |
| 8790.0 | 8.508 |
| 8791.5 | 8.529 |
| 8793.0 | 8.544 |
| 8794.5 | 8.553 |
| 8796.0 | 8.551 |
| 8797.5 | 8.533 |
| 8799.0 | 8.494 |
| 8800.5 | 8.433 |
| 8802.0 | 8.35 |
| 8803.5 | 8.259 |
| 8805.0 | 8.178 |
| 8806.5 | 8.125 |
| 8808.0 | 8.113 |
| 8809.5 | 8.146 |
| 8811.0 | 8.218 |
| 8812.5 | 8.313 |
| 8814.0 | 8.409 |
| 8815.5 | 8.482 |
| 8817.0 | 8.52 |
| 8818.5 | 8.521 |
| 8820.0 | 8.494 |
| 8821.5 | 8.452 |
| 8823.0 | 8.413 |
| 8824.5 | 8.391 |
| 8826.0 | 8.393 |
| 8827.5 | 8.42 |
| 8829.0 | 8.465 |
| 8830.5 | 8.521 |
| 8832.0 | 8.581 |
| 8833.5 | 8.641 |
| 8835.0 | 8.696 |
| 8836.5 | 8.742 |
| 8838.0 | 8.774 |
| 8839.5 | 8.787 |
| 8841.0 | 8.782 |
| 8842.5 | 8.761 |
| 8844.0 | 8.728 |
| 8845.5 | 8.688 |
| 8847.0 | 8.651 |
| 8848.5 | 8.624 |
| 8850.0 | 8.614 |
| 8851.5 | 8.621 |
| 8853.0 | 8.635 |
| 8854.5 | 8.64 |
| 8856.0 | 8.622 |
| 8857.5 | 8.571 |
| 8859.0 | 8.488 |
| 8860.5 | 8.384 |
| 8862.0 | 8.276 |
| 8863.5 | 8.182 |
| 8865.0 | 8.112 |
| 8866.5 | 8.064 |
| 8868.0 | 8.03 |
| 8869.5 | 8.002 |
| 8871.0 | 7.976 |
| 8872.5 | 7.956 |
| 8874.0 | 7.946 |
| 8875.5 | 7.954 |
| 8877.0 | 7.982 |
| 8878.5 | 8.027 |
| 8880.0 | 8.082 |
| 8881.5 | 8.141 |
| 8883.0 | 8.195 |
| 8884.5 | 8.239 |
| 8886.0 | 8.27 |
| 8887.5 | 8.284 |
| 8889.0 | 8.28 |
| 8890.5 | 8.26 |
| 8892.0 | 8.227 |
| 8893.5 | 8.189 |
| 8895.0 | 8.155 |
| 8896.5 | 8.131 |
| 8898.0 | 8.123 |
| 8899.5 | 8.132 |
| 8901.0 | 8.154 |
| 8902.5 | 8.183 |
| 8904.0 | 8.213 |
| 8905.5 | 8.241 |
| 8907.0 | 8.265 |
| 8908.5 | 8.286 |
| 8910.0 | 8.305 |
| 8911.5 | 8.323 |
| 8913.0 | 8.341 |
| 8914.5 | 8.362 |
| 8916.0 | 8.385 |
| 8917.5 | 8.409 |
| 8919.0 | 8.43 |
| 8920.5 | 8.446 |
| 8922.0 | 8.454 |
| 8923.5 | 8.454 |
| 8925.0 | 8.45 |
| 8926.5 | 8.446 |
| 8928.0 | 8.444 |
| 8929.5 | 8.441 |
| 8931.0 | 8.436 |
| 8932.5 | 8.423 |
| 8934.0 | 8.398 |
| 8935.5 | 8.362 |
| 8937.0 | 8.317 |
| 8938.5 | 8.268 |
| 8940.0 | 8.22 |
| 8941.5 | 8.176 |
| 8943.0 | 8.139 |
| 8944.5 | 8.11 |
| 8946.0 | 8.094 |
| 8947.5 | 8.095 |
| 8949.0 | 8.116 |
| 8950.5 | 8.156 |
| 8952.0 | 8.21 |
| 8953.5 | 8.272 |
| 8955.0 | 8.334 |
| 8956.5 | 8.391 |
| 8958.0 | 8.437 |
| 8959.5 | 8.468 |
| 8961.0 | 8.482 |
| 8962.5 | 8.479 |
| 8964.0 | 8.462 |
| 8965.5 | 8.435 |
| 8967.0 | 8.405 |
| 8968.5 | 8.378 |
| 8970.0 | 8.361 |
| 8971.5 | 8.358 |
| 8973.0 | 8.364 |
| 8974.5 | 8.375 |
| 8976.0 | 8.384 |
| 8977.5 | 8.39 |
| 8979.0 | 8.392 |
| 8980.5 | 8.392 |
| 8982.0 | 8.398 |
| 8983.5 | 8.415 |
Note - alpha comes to 0.094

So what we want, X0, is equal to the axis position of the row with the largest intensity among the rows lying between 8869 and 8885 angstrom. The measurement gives 8884.5 angstrom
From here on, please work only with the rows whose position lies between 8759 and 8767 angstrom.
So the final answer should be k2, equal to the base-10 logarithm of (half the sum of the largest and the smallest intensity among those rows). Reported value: 0.919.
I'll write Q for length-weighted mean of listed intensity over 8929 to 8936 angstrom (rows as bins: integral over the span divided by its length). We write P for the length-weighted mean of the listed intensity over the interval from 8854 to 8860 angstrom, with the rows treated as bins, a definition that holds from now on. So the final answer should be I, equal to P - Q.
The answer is 0.16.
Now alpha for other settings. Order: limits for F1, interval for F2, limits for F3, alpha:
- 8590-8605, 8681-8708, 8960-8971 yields 0.055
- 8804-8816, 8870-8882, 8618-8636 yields 0.078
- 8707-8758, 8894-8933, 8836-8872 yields 0.138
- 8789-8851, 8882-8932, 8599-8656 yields 0.094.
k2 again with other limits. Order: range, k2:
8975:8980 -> 0.924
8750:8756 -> 0.911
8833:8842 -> 0.940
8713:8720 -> 0.902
